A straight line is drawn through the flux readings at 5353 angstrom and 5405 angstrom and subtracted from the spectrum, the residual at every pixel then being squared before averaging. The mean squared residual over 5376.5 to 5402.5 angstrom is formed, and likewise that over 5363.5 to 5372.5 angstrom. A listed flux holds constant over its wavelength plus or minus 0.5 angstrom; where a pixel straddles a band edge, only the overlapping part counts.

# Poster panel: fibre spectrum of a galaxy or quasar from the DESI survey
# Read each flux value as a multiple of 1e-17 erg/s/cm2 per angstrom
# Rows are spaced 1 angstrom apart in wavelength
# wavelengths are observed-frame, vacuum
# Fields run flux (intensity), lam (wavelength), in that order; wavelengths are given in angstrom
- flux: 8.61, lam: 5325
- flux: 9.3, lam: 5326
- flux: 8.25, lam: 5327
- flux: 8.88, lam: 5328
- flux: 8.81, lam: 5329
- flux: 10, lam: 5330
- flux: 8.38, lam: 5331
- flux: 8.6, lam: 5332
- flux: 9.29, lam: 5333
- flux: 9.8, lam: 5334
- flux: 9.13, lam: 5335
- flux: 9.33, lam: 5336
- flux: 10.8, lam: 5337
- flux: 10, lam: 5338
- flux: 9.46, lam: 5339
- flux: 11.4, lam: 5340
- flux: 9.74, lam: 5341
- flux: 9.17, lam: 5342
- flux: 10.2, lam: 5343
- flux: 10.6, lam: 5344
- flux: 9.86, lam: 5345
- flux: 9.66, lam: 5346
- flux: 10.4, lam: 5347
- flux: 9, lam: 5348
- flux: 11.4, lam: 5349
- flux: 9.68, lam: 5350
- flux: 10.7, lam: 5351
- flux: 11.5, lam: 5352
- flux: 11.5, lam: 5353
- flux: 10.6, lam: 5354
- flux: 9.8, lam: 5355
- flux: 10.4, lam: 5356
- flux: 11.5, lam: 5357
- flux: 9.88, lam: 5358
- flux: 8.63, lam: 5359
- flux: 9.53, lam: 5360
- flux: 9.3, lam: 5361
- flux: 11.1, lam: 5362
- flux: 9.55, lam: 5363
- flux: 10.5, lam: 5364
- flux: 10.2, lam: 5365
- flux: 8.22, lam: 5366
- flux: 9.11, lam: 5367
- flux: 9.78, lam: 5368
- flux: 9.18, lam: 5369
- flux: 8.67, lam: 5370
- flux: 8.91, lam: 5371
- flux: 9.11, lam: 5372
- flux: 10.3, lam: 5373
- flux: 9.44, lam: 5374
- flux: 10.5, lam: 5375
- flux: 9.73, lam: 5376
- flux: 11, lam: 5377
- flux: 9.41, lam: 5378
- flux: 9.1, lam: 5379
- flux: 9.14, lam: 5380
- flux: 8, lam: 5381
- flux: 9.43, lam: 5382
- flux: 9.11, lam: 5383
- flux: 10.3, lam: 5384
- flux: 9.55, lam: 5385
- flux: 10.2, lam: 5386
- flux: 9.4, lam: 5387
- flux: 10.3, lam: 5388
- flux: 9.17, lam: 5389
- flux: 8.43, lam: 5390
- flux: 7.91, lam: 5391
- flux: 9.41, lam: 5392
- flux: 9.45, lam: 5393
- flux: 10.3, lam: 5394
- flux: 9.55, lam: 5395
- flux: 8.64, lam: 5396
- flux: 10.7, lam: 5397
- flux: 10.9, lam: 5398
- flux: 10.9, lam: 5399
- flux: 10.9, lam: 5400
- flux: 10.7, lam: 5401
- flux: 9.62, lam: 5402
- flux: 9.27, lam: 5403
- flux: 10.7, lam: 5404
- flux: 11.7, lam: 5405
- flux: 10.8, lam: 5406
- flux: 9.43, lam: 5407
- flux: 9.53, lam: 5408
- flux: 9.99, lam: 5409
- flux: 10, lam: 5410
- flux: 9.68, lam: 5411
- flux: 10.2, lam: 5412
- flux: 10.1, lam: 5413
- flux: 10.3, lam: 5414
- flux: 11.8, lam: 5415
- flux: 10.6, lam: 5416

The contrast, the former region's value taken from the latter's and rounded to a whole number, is 1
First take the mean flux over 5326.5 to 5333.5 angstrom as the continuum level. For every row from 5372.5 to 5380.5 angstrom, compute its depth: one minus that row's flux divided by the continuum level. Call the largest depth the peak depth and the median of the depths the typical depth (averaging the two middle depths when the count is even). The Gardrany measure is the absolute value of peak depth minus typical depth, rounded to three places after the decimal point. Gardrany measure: 0.055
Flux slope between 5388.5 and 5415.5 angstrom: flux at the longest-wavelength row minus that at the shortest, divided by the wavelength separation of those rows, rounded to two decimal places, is 0.10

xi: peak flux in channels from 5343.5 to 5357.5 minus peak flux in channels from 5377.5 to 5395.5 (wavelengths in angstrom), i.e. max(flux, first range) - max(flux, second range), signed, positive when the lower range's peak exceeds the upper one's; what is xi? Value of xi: 1.2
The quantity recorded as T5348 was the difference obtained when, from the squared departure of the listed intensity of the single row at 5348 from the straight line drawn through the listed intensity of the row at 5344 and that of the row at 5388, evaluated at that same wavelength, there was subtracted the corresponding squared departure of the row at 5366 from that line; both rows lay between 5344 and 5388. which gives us -2.5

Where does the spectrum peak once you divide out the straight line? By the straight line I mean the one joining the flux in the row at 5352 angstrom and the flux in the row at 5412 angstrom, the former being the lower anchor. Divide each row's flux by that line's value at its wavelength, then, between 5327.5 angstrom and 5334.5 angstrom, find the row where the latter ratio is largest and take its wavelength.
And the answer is 5330 angstrom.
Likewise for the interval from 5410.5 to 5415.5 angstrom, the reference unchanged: 5415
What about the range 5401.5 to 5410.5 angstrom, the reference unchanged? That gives 5405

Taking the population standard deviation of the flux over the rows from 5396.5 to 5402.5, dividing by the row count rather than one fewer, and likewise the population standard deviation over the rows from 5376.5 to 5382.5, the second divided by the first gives 1.9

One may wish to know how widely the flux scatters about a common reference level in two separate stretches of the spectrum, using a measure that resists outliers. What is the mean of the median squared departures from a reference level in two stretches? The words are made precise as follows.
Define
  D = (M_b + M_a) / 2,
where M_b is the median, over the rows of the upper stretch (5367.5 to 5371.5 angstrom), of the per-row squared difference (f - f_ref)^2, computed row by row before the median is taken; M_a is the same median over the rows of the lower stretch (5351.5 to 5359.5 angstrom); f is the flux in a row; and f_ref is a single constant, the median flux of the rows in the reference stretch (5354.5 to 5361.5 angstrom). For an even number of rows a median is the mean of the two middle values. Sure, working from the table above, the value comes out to 0.80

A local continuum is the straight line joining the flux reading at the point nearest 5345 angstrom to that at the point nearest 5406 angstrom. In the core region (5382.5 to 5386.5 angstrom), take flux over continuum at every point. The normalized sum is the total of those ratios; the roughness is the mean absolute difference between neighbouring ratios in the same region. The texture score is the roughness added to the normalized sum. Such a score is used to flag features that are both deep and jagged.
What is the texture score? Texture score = 3.82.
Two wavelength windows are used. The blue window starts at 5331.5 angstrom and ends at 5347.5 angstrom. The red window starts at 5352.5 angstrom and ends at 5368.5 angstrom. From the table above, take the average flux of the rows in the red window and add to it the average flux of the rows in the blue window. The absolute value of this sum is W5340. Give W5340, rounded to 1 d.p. 19.8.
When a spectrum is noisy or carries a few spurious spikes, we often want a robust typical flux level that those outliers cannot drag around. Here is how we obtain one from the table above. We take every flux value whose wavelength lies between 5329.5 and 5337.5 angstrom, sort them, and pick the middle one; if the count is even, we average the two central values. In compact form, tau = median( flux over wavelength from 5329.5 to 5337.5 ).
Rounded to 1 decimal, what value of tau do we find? 9.3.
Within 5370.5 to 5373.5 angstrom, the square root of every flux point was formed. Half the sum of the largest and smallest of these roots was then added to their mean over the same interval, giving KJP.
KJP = 6.17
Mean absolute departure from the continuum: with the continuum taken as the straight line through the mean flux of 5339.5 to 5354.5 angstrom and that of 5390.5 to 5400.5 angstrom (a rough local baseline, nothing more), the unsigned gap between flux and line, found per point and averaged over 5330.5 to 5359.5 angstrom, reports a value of 0.85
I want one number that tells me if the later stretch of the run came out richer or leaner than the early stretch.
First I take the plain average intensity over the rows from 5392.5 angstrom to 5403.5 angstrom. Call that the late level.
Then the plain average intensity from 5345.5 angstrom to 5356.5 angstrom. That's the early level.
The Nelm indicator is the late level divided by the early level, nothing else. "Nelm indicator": 0.97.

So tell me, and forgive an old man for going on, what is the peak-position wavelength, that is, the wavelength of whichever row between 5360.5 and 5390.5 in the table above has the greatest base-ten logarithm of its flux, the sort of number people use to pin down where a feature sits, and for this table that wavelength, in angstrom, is 5362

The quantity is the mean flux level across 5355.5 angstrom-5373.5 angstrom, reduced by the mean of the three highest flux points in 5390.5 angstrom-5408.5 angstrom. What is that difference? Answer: -1.51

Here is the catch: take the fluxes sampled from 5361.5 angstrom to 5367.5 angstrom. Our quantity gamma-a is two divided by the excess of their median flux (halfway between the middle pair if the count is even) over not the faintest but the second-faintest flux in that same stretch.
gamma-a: 2.6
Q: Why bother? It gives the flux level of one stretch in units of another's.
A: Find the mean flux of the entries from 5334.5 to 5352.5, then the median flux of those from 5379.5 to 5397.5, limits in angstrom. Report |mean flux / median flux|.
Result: 1.07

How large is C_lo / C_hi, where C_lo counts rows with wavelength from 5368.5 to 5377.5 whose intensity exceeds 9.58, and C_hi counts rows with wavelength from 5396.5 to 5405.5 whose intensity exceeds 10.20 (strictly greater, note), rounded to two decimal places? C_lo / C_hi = 0.57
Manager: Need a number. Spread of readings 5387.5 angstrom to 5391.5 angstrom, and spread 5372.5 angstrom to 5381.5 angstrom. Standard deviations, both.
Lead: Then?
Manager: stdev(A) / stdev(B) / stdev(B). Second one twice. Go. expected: 1.3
